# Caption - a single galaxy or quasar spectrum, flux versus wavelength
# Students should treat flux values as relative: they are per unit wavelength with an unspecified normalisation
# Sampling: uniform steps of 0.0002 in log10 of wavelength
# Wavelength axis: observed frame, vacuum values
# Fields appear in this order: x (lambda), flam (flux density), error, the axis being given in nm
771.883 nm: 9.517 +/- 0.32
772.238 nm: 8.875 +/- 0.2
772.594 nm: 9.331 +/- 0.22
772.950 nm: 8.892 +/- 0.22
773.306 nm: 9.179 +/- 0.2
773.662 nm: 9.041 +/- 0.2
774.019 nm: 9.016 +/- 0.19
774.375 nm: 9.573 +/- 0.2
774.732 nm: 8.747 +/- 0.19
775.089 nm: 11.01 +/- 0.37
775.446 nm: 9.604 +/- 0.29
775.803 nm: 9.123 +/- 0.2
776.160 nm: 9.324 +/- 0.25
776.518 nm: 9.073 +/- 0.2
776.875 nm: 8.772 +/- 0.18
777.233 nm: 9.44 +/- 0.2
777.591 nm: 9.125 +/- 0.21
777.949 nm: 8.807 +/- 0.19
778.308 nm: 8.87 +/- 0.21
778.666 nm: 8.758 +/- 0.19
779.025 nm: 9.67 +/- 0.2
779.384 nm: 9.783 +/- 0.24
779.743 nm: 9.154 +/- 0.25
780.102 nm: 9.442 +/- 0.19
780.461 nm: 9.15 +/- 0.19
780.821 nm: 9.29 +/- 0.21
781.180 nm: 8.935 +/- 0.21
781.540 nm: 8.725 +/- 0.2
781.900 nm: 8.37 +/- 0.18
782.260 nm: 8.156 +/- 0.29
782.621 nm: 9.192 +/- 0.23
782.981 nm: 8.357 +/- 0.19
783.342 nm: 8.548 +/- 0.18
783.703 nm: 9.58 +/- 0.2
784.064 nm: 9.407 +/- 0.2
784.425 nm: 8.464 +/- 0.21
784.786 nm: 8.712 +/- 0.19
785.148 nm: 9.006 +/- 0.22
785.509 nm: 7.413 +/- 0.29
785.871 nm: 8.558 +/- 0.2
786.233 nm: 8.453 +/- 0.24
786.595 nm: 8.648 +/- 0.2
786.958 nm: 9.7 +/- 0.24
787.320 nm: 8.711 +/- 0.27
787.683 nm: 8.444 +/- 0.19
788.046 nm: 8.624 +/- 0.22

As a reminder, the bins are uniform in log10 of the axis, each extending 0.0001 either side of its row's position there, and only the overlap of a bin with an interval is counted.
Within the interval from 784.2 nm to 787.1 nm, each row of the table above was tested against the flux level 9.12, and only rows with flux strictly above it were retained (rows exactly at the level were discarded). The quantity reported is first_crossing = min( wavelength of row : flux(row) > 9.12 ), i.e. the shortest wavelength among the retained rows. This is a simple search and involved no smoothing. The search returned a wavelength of 786.958 nm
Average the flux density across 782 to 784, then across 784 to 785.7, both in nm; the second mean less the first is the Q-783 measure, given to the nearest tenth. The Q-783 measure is -0.2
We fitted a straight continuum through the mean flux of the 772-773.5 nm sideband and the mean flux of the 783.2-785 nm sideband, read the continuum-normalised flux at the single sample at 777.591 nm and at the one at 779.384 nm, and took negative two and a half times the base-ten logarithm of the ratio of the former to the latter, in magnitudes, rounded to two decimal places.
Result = 0.08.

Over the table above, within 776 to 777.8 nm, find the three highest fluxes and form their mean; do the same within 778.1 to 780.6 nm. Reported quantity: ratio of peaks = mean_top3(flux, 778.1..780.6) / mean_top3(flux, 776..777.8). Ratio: 1.04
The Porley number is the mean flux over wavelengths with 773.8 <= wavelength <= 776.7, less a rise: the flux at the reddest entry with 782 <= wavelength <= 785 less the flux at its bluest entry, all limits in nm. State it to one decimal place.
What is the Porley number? 8.9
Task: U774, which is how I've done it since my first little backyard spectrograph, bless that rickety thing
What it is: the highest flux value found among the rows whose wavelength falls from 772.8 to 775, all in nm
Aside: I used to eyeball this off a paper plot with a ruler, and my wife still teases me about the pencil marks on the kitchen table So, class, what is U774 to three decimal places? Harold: 9.573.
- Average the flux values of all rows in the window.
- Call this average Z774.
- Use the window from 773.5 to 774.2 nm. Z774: 9.03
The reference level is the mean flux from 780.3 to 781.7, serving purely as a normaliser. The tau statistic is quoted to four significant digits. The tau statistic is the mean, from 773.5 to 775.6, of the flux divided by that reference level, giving 1.052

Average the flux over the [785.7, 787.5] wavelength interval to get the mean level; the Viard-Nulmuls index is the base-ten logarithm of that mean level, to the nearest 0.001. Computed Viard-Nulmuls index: 0.945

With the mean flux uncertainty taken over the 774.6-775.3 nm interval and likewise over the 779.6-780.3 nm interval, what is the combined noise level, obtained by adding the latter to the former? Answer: 0.50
